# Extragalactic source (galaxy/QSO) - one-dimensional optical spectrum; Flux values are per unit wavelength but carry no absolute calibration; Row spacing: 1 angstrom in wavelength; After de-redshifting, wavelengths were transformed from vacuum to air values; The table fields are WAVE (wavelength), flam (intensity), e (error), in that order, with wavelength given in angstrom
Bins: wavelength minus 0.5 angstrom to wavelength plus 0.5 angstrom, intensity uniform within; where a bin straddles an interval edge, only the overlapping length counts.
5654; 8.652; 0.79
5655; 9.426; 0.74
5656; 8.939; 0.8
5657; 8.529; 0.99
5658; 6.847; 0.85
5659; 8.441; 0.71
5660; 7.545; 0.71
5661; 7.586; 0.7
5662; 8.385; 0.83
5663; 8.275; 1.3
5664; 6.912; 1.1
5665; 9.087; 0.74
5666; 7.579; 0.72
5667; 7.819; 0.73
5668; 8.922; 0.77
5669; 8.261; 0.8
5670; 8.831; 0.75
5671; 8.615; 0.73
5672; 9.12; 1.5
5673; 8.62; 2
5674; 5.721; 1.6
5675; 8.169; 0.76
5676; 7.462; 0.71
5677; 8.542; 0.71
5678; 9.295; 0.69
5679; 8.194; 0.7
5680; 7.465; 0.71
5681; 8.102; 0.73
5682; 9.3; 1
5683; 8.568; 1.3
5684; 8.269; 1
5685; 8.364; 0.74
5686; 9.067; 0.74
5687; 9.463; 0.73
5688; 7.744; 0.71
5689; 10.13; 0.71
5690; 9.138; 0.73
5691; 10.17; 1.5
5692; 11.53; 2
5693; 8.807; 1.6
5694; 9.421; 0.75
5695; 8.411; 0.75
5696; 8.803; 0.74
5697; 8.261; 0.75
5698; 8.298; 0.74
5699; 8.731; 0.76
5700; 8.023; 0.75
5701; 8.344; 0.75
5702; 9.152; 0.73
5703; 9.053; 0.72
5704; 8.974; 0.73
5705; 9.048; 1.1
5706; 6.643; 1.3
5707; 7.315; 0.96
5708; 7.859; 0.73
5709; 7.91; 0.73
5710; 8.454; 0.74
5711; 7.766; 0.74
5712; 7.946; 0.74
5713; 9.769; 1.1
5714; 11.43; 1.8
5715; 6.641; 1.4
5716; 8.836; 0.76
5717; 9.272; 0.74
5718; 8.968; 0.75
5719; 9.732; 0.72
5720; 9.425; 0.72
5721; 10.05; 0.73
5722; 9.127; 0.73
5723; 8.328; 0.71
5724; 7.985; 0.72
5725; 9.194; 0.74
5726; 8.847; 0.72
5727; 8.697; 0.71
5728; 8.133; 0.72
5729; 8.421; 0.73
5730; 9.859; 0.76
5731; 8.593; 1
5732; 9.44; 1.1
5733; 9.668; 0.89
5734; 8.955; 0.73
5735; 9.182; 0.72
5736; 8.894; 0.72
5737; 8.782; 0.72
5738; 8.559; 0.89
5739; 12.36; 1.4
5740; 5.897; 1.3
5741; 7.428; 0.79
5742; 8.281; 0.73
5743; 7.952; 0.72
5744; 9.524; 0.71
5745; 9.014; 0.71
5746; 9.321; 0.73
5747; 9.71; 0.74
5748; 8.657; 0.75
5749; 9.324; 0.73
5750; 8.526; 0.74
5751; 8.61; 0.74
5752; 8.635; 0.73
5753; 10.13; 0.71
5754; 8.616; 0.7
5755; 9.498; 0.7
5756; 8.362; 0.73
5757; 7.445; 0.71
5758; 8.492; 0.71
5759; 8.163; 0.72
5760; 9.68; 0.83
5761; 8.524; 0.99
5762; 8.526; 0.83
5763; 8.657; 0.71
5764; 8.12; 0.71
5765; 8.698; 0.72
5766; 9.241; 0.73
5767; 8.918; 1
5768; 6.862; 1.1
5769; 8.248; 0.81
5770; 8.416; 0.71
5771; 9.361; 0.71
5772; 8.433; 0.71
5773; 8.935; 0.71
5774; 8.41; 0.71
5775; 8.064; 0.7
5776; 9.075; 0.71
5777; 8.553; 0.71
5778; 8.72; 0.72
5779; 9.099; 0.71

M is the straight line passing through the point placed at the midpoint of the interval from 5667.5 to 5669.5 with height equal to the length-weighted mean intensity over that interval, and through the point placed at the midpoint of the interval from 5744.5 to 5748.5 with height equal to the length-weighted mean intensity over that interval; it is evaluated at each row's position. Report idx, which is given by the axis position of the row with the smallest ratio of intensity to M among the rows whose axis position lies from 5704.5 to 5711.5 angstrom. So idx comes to 5706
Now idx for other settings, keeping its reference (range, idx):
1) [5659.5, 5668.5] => 5664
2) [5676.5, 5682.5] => 5680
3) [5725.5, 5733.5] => 5728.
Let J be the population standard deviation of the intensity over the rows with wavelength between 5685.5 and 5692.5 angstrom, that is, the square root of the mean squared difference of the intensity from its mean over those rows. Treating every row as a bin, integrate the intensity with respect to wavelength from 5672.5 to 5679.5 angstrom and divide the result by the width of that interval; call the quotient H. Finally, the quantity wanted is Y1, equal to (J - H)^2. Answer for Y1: 48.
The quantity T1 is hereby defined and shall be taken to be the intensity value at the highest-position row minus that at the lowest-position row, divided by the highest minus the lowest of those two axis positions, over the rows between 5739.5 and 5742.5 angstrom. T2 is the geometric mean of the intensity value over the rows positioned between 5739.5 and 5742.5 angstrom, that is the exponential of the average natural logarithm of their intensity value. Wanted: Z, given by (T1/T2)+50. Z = 50.17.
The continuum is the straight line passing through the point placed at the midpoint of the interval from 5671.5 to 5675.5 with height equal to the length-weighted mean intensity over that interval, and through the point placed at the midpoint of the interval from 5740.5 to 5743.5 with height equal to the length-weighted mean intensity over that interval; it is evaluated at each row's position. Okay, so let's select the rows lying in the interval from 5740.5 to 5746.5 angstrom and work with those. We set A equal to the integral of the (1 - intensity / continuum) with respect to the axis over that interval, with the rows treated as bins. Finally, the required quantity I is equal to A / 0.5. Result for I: -1.1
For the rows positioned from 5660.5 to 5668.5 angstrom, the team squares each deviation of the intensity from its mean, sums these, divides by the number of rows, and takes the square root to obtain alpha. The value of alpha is 0.69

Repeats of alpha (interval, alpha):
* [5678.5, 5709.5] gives 0.92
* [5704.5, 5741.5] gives 1.20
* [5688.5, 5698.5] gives 0.99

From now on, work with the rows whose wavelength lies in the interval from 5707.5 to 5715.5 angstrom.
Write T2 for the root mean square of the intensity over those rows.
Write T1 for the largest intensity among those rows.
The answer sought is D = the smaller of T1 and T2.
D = 8.58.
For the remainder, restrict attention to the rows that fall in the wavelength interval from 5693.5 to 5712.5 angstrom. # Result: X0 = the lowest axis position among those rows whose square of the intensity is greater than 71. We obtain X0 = 5694 angstrom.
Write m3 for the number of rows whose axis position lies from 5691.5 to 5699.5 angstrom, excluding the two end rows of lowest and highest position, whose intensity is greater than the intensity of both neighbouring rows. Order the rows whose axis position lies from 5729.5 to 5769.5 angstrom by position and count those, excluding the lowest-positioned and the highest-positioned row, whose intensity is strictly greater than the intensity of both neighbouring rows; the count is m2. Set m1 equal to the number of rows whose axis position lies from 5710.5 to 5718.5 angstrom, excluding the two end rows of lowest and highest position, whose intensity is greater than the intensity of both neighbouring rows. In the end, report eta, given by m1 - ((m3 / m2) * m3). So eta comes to 2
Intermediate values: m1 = 2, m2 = 13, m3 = 2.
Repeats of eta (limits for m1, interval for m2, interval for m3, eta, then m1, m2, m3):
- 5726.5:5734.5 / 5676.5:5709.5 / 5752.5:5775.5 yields -3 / 2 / 10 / 7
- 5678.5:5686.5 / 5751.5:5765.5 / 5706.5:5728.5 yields -6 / 1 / 5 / 6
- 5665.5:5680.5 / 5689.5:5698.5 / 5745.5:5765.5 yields -11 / 5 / 3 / 7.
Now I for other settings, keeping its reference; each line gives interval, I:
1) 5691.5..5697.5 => -2.0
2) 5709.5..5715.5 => -1.2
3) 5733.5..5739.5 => -2.4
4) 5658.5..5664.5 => 0.1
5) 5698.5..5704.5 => -1.2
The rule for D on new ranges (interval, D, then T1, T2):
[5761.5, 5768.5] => 8.46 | 9.241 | 8.5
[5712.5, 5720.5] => 9.34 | 11.43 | 9.3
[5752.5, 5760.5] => 8.84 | 10.13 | 8.8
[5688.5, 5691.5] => 9.82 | 10.17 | 9.8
